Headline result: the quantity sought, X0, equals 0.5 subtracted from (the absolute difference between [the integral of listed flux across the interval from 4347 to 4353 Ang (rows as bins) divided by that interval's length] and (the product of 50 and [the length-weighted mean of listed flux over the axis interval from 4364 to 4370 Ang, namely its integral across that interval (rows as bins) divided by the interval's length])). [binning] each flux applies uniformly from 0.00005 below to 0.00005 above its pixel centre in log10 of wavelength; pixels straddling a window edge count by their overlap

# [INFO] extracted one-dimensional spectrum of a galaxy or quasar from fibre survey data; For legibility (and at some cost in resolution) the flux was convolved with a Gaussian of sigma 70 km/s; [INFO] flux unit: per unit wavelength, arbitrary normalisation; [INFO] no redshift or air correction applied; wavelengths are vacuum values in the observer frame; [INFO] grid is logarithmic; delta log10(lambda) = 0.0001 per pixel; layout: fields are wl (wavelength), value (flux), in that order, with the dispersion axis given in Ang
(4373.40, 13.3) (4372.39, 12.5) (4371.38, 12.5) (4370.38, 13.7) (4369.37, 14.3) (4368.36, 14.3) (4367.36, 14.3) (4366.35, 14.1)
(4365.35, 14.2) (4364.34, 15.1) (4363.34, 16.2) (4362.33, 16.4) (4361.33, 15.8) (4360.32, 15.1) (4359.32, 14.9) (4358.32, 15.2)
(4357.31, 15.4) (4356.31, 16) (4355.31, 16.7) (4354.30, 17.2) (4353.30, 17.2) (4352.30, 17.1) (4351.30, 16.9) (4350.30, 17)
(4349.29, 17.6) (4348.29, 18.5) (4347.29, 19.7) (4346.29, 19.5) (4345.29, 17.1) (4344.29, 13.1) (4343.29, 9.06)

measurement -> 699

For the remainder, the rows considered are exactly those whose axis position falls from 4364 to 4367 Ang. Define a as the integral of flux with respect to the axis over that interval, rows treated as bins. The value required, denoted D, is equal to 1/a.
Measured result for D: 0.023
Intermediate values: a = 43.2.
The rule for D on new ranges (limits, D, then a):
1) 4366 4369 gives 0.023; 42.7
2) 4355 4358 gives 0.021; 47.8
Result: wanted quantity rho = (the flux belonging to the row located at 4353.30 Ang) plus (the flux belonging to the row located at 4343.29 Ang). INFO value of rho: 26.3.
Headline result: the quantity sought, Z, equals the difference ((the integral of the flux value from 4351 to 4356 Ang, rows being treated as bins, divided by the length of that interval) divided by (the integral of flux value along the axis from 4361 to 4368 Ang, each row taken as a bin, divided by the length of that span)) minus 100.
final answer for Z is -98.9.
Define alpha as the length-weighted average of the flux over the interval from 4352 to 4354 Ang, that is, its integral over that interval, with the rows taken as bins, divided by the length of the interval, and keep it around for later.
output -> 17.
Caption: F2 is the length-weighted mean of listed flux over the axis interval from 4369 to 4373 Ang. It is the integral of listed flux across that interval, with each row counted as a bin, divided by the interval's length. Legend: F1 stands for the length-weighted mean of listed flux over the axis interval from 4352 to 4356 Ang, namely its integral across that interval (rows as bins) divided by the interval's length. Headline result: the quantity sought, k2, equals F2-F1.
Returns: -3.8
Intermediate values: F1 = 17.0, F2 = 13.2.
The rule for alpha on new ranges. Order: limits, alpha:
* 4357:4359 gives 15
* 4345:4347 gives 19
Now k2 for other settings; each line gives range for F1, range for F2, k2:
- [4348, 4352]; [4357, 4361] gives -2.3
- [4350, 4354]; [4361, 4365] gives -1.3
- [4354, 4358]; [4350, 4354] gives 0.9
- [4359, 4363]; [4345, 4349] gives 3.2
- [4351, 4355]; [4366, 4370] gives -2.9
